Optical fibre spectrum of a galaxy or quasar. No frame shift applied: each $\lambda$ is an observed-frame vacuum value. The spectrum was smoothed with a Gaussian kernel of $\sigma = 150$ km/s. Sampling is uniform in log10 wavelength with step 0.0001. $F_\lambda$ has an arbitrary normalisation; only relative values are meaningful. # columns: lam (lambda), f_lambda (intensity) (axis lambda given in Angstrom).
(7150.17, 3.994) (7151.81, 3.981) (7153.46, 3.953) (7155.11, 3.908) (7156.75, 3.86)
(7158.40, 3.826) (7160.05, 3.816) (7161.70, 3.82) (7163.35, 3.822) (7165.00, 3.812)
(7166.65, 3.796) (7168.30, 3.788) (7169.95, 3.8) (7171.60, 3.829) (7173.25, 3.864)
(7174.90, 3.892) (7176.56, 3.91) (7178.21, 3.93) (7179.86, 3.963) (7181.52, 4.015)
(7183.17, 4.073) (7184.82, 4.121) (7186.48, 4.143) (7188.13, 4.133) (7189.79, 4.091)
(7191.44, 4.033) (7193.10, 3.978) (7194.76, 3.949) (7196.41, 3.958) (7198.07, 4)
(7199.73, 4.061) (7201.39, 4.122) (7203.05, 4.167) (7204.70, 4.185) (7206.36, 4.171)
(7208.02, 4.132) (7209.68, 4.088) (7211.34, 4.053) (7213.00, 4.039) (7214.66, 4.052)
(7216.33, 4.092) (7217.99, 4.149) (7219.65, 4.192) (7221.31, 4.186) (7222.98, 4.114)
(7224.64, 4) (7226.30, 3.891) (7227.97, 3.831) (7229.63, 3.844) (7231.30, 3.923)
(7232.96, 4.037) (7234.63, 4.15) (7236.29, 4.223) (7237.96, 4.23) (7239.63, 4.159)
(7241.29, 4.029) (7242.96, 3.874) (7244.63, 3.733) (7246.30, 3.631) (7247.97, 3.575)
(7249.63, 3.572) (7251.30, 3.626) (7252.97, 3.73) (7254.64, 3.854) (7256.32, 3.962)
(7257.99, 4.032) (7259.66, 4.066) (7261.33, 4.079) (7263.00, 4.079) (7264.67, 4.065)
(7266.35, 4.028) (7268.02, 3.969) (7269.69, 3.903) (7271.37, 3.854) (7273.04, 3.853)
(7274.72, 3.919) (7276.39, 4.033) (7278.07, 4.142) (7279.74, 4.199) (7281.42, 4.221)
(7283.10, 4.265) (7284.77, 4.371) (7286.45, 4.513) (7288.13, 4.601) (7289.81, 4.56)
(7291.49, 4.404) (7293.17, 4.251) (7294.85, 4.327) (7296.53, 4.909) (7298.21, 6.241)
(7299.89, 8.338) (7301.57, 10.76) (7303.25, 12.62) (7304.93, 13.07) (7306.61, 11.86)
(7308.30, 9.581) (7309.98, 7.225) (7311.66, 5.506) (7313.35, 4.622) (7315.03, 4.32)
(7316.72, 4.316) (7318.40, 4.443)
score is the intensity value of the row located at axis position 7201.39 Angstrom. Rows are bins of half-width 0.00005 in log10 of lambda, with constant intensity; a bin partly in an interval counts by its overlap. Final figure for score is 4.122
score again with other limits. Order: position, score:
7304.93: 13.07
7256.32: 3.962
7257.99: 4.032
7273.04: 3.853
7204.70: 4.185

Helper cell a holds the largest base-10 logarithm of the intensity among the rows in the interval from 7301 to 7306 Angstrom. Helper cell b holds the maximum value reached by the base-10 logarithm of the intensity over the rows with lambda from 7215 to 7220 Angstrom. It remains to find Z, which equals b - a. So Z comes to -0.49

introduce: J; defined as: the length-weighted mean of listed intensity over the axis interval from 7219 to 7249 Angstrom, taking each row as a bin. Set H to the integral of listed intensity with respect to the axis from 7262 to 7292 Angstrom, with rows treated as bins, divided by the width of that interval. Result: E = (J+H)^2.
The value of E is 66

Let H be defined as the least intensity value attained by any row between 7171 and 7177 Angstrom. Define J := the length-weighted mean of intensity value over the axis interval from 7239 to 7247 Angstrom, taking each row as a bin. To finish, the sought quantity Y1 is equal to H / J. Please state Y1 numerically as 0.99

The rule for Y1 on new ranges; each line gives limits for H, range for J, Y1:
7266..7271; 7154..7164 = 1.01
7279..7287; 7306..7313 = 0.52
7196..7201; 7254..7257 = 1.02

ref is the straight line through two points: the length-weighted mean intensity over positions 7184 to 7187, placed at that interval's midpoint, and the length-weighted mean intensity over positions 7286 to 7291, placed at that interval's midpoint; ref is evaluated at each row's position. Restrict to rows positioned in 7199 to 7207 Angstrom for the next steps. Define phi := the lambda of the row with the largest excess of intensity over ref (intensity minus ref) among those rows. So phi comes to 7204.70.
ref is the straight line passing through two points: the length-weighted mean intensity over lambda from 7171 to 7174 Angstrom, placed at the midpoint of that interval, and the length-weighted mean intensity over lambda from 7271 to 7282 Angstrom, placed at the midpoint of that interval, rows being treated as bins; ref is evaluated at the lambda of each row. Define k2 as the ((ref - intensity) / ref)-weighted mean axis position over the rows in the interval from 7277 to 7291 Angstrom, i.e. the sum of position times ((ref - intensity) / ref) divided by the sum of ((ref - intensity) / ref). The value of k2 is 7285.8 Angstrom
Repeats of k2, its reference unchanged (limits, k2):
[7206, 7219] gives 7211.7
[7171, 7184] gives 7180.7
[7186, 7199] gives 7190.5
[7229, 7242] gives 7238.1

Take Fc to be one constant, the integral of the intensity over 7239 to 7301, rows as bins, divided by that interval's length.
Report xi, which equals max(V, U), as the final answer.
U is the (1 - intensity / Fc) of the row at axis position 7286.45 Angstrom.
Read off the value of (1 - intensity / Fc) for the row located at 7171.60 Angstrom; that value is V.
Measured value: 0.10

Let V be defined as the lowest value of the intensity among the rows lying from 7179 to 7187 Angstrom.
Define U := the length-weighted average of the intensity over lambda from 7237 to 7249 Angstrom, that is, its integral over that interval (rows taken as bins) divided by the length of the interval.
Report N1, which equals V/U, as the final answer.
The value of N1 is 1.02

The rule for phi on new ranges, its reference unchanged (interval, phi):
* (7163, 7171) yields 7163.35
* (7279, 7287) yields 7286.45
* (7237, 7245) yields 7237.96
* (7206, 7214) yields 7206.36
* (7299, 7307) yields 7304.93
